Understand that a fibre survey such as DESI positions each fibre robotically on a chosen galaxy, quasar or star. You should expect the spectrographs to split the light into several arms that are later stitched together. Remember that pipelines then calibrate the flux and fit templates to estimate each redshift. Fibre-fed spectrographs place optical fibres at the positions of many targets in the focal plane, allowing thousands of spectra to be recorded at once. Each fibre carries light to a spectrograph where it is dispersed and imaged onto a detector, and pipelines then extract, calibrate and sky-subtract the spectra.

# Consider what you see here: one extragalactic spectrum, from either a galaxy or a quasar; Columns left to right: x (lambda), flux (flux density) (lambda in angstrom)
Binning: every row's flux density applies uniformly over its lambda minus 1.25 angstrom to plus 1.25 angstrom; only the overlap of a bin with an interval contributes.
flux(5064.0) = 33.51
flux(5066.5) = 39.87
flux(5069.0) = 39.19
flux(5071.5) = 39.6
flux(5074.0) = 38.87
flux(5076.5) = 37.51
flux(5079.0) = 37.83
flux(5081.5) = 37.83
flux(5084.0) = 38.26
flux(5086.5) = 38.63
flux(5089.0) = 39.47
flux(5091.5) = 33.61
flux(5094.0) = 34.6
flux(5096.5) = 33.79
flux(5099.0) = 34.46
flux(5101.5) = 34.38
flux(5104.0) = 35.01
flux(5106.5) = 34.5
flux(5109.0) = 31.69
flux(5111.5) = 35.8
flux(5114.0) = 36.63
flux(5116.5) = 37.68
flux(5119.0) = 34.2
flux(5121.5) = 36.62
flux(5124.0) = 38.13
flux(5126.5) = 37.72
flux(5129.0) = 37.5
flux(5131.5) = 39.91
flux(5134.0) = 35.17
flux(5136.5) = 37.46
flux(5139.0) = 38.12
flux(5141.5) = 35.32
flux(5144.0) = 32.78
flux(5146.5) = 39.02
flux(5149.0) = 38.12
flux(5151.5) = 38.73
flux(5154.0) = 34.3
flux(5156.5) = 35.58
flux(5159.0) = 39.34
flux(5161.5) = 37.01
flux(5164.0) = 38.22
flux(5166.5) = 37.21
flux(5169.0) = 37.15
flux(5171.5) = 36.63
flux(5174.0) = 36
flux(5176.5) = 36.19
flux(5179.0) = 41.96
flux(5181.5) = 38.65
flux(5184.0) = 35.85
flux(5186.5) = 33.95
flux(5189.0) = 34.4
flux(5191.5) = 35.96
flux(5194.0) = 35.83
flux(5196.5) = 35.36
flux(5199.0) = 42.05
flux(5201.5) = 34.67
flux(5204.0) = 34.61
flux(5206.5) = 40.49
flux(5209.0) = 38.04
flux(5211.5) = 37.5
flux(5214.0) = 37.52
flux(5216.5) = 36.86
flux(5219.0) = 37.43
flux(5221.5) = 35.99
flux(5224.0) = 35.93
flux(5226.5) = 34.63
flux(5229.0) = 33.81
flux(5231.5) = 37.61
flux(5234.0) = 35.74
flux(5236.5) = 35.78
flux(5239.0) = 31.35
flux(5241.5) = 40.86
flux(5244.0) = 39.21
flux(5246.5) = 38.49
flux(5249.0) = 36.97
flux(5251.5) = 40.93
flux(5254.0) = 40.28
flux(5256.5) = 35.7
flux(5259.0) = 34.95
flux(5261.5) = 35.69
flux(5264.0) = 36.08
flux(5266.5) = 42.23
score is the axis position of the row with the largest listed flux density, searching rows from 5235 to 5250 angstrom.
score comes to 5241.5 angstrom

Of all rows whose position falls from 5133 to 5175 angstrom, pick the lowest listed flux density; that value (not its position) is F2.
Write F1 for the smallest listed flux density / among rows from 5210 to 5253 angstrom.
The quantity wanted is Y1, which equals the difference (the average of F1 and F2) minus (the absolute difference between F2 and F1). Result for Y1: 30.6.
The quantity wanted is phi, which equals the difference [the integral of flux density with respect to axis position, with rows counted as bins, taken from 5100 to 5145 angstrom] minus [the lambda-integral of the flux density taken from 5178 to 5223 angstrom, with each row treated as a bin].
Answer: -44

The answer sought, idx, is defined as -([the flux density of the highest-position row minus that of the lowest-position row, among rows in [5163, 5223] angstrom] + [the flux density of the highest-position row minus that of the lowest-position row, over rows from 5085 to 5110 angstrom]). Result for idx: 9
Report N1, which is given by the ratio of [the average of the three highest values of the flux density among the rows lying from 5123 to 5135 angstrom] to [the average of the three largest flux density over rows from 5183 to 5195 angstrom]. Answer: 1.08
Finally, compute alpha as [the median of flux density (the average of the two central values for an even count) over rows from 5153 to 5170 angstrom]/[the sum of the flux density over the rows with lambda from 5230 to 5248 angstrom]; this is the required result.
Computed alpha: 0.143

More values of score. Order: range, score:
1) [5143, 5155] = 5146.5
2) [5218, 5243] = 5241.5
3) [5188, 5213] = 5199.0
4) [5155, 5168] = 5159.0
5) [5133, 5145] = 5139.0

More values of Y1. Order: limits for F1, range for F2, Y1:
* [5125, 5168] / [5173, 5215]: 32.2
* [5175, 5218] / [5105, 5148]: 30.6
